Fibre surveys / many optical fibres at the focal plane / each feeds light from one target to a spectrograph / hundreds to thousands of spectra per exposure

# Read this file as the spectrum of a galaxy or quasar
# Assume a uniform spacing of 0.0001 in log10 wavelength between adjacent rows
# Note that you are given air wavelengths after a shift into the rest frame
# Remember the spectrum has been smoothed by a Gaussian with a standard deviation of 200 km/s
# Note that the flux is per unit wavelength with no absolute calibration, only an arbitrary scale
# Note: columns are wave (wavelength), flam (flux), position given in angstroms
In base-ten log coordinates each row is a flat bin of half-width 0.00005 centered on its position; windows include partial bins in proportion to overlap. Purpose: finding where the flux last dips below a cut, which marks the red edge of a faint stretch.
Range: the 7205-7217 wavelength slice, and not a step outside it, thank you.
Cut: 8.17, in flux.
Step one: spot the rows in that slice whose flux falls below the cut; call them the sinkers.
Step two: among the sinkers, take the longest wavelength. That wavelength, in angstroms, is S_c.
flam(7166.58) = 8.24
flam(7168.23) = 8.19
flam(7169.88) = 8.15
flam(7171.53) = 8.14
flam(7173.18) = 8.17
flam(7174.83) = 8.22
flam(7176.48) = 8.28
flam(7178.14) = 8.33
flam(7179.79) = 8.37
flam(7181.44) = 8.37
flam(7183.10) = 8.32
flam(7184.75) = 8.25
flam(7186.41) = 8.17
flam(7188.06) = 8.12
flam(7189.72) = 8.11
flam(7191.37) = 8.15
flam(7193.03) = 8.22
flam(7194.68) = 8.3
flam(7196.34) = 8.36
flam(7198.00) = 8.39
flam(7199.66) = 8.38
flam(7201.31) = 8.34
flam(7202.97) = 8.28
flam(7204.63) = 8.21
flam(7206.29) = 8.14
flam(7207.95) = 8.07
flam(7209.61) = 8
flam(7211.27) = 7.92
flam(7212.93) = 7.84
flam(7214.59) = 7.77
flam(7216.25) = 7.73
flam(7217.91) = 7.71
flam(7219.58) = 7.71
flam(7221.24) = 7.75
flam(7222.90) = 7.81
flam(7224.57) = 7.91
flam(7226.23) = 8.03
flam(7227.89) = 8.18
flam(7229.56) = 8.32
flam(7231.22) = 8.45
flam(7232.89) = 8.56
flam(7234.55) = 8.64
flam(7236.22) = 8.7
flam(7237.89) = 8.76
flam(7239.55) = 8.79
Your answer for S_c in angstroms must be 7216.25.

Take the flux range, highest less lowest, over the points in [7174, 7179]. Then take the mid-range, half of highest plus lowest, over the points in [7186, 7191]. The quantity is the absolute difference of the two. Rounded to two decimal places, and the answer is 8.03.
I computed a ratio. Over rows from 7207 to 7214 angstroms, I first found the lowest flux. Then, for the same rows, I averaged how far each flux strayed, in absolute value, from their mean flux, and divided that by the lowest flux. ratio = 0.010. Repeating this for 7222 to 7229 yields 0.016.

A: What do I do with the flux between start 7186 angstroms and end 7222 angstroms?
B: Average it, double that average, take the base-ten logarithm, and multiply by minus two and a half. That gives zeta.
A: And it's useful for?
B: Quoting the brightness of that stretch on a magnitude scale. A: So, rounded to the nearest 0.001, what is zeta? -3.021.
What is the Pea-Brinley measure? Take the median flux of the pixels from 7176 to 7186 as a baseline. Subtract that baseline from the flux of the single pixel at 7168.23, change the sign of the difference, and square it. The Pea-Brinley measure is 0.018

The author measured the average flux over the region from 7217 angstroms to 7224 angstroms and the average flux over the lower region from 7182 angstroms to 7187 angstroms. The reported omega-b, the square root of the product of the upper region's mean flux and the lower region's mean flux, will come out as 7.99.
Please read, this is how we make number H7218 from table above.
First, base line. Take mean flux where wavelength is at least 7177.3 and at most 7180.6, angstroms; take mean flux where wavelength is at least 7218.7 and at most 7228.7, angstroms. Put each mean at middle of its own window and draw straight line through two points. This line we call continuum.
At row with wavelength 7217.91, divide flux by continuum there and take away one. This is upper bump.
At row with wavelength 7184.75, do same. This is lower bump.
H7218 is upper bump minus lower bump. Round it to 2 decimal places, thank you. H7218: -0.03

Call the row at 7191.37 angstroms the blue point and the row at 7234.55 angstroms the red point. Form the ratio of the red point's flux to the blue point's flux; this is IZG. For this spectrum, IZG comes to 1.06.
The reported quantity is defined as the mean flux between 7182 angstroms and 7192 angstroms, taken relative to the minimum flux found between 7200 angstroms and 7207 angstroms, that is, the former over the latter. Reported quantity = 1.01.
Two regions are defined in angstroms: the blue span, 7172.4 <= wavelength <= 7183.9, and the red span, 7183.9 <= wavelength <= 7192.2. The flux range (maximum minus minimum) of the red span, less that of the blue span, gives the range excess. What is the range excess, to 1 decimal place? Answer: -0.1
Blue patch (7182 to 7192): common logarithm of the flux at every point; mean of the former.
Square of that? 0.834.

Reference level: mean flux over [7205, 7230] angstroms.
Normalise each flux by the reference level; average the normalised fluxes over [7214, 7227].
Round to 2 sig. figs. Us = 0.98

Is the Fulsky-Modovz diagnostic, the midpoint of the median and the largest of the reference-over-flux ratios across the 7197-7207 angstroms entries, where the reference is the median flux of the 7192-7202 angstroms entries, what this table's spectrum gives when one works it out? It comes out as 1.02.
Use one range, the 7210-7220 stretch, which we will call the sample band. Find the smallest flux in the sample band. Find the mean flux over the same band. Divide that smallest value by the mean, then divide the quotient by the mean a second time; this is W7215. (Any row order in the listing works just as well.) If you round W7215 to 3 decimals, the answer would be 0.127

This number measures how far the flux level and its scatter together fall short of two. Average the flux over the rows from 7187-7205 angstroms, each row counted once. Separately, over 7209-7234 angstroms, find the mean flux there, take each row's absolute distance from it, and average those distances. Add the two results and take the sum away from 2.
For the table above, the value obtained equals -6.48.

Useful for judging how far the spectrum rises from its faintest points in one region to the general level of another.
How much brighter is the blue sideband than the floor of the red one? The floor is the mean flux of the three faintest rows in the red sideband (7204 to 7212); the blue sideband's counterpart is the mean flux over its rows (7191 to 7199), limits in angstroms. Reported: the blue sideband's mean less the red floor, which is 0.29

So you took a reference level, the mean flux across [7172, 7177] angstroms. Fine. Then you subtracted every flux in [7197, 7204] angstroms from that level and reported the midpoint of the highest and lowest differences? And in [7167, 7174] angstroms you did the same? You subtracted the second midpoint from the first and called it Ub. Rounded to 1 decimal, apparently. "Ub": -0.2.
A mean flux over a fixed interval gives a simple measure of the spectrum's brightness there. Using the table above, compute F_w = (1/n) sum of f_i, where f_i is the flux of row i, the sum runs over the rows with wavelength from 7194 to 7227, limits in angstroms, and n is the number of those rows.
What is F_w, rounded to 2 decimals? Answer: 8.03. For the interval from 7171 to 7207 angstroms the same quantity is 8.26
